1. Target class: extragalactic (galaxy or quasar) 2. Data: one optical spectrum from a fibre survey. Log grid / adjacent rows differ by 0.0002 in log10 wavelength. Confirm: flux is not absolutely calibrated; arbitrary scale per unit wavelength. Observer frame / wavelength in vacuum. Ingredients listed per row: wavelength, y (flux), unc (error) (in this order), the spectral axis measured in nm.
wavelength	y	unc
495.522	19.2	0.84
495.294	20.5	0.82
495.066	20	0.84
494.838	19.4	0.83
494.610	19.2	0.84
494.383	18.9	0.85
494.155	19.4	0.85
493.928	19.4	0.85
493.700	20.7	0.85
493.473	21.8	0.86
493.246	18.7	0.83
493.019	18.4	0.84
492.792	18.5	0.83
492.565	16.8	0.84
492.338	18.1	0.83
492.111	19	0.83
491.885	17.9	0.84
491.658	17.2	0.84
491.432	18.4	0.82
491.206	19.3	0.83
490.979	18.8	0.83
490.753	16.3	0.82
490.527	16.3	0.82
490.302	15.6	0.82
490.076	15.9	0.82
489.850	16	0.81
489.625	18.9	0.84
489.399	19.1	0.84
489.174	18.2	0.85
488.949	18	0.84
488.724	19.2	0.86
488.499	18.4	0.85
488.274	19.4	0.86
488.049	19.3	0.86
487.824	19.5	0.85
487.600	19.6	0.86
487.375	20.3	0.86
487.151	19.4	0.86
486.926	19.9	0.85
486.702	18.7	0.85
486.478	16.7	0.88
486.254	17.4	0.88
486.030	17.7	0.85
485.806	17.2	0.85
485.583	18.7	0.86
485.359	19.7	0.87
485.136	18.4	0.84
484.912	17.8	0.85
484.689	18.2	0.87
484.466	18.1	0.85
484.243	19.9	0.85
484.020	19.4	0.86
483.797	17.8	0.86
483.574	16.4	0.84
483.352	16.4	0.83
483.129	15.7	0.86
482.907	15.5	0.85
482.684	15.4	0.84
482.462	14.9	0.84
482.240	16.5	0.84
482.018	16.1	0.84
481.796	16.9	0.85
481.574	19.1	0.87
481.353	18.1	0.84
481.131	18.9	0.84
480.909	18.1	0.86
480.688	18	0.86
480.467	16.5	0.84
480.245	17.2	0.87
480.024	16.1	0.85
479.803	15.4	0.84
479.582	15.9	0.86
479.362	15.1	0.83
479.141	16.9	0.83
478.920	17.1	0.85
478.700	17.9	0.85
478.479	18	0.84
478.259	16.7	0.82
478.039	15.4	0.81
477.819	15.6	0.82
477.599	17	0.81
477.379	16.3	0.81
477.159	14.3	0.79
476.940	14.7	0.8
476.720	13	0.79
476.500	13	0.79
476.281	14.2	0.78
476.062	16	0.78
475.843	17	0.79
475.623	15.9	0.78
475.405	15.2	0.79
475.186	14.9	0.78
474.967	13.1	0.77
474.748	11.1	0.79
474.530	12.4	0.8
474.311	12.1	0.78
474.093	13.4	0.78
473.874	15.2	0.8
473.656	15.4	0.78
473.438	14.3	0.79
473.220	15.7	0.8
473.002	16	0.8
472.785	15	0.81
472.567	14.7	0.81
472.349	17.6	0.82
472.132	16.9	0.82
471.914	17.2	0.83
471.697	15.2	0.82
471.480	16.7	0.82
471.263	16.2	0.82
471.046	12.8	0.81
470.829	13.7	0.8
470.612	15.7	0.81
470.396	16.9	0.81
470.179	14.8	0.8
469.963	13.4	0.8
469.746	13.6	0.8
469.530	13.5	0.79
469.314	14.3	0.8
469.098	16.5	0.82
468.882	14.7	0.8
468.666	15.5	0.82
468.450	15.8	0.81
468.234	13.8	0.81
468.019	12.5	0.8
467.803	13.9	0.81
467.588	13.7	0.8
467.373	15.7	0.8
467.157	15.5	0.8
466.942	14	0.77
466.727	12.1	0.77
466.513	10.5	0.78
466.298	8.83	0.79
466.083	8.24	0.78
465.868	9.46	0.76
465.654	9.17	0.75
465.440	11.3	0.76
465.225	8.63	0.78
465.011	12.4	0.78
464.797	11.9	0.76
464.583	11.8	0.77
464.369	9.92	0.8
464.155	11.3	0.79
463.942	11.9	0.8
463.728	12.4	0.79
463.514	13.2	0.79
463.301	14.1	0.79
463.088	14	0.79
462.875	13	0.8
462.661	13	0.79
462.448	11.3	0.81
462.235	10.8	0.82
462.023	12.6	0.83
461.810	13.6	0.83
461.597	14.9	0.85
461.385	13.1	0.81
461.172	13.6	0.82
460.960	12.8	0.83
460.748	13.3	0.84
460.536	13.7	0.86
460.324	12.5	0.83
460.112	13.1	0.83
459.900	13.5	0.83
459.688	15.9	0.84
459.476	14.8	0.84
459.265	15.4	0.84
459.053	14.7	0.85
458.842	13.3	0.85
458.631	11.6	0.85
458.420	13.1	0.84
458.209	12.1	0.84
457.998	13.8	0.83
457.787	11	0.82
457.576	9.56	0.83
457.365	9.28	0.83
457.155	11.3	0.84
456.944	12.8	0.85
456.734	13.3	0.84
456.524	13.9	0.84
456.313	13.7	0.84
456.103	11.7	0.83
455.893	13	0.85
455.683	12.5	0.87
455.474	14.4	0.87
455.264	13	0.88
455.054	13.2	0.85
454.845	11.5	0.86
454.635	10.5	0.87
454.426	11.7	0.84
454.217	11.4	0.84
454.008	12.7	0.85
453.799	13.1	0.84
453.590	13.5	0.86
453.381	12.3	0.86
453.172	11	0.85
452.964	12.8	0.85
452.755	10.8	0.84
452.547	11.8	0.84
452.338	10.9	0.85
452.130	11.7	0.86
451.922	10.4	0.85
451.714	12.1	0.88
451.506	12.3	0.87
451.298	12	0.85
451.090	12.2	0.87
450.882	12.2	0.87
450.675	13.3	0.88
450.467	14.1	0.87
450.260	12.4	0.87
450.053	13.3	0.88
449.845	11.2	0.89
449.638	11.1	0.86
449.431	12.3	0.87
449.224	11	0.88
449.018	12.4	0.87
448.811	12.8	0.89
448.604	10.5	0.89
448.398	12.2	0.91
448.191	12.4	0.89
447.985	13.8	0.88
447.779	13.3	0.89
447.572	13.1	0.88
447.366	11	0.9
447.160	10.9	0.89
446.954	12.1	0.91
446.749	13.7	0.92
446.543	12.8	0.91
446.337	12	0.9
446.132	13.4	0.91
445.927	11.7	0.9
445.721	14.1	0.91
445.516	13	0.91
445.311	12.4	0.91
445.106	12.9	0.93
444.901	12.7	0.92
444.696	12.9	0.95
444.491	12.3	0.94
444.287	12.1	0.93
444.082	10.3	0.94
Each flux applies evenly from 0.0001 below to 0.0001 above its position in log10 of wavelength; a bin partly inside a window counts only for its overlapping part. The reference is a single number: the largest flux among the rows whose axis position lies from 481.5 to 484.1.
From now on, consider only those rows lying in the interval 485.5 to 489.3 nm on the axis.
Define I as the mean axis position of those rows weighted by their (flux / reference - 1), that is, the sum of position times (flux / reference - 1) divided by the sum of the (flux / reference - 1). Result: 486.87 nm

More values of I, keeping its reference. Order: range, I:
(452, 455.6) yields 453.73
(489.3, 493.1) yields 491.00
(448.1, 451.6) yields 449.81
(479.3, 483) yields 481.14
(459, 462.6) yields 460.91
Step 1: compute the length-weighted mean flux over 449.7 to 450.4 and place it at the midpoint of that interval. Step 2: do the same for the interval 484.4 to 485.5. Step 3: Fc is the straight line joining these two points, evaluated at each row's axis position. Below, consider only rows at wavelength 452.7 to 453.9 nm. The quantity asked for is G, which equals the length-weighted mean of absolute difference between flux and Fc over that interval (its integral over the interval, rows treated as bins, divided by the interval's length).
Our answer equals 0.8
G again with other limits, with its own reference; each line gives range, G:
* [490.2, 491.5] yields 2.1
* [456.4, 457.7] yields 2.0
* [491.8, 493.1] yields 1.7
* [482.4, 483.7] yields 2.4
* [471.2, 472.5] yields 0.8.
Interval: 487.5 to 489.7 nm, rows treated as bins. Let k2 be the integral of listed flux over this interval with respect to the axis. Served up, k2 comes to 42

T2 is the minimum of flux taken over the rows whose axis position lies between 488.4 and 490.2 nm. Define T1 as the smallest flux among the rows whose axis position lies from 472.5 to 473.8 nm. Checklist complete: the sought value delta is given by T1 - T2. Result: -2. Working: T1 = 14.3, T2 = 15.9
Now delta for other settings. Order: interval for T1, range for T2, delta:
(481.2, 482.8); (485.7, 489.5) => -2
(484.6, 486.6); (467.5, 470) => 4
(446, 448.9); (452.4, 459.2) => 1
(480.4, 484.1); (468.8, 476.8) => 4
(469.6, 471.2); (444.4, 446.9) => 1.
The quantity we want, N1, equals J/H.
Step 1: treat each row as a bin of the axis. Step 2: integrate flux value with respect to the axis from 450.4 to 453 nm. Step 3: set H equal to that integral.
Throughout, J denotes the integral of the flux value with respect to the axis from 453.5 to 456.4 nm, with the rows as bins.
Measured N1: 1.17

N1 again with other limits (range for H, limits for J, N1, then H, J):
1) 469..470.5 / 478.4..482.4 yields 3.10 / 22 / 68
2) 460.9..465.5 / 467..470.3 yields 0.84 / 57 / 48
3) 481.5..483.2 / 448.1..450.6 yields 1.10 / 28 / 30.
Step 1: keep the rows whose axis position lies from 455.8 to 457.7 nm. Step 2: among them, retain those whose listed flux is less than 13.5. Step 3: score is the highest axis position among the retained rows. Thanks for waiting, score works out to 457.576 nm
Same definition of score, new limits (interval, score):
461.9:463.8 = 463.728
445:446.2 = 446.132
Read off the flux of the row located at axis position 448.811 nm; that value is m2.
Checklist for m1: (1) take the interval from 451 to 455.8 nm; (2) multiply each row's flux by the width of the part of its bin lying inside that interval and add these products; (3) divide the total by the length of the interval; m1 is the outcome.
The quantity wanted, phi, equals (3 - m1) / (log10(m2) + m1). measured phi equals -0.689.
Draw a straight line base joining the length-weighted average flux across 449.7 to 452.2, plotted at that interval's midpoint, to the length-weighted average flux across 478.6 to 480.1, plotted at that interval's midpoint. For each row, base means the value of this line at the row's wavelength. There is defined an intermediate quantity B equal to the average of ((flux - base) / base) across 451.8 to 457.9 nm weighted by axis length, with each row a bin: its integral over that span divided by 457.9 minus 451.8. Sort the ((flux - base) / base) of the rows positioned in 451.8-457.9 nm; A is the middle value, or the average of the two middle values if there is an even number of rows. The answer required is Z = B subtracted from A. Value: 0.01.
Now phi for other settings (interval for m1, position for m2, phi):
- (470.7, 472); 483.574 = -0.744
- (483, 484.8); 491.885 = -0.776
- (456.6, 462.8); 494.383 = -0.698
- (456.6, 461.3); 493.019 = -0.700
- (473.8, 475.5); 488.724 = -0.708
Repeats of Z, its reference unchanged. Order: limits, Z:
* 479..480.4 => -0.01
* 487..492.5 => 0.02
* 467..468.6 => -0.04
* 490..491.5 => -0.05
